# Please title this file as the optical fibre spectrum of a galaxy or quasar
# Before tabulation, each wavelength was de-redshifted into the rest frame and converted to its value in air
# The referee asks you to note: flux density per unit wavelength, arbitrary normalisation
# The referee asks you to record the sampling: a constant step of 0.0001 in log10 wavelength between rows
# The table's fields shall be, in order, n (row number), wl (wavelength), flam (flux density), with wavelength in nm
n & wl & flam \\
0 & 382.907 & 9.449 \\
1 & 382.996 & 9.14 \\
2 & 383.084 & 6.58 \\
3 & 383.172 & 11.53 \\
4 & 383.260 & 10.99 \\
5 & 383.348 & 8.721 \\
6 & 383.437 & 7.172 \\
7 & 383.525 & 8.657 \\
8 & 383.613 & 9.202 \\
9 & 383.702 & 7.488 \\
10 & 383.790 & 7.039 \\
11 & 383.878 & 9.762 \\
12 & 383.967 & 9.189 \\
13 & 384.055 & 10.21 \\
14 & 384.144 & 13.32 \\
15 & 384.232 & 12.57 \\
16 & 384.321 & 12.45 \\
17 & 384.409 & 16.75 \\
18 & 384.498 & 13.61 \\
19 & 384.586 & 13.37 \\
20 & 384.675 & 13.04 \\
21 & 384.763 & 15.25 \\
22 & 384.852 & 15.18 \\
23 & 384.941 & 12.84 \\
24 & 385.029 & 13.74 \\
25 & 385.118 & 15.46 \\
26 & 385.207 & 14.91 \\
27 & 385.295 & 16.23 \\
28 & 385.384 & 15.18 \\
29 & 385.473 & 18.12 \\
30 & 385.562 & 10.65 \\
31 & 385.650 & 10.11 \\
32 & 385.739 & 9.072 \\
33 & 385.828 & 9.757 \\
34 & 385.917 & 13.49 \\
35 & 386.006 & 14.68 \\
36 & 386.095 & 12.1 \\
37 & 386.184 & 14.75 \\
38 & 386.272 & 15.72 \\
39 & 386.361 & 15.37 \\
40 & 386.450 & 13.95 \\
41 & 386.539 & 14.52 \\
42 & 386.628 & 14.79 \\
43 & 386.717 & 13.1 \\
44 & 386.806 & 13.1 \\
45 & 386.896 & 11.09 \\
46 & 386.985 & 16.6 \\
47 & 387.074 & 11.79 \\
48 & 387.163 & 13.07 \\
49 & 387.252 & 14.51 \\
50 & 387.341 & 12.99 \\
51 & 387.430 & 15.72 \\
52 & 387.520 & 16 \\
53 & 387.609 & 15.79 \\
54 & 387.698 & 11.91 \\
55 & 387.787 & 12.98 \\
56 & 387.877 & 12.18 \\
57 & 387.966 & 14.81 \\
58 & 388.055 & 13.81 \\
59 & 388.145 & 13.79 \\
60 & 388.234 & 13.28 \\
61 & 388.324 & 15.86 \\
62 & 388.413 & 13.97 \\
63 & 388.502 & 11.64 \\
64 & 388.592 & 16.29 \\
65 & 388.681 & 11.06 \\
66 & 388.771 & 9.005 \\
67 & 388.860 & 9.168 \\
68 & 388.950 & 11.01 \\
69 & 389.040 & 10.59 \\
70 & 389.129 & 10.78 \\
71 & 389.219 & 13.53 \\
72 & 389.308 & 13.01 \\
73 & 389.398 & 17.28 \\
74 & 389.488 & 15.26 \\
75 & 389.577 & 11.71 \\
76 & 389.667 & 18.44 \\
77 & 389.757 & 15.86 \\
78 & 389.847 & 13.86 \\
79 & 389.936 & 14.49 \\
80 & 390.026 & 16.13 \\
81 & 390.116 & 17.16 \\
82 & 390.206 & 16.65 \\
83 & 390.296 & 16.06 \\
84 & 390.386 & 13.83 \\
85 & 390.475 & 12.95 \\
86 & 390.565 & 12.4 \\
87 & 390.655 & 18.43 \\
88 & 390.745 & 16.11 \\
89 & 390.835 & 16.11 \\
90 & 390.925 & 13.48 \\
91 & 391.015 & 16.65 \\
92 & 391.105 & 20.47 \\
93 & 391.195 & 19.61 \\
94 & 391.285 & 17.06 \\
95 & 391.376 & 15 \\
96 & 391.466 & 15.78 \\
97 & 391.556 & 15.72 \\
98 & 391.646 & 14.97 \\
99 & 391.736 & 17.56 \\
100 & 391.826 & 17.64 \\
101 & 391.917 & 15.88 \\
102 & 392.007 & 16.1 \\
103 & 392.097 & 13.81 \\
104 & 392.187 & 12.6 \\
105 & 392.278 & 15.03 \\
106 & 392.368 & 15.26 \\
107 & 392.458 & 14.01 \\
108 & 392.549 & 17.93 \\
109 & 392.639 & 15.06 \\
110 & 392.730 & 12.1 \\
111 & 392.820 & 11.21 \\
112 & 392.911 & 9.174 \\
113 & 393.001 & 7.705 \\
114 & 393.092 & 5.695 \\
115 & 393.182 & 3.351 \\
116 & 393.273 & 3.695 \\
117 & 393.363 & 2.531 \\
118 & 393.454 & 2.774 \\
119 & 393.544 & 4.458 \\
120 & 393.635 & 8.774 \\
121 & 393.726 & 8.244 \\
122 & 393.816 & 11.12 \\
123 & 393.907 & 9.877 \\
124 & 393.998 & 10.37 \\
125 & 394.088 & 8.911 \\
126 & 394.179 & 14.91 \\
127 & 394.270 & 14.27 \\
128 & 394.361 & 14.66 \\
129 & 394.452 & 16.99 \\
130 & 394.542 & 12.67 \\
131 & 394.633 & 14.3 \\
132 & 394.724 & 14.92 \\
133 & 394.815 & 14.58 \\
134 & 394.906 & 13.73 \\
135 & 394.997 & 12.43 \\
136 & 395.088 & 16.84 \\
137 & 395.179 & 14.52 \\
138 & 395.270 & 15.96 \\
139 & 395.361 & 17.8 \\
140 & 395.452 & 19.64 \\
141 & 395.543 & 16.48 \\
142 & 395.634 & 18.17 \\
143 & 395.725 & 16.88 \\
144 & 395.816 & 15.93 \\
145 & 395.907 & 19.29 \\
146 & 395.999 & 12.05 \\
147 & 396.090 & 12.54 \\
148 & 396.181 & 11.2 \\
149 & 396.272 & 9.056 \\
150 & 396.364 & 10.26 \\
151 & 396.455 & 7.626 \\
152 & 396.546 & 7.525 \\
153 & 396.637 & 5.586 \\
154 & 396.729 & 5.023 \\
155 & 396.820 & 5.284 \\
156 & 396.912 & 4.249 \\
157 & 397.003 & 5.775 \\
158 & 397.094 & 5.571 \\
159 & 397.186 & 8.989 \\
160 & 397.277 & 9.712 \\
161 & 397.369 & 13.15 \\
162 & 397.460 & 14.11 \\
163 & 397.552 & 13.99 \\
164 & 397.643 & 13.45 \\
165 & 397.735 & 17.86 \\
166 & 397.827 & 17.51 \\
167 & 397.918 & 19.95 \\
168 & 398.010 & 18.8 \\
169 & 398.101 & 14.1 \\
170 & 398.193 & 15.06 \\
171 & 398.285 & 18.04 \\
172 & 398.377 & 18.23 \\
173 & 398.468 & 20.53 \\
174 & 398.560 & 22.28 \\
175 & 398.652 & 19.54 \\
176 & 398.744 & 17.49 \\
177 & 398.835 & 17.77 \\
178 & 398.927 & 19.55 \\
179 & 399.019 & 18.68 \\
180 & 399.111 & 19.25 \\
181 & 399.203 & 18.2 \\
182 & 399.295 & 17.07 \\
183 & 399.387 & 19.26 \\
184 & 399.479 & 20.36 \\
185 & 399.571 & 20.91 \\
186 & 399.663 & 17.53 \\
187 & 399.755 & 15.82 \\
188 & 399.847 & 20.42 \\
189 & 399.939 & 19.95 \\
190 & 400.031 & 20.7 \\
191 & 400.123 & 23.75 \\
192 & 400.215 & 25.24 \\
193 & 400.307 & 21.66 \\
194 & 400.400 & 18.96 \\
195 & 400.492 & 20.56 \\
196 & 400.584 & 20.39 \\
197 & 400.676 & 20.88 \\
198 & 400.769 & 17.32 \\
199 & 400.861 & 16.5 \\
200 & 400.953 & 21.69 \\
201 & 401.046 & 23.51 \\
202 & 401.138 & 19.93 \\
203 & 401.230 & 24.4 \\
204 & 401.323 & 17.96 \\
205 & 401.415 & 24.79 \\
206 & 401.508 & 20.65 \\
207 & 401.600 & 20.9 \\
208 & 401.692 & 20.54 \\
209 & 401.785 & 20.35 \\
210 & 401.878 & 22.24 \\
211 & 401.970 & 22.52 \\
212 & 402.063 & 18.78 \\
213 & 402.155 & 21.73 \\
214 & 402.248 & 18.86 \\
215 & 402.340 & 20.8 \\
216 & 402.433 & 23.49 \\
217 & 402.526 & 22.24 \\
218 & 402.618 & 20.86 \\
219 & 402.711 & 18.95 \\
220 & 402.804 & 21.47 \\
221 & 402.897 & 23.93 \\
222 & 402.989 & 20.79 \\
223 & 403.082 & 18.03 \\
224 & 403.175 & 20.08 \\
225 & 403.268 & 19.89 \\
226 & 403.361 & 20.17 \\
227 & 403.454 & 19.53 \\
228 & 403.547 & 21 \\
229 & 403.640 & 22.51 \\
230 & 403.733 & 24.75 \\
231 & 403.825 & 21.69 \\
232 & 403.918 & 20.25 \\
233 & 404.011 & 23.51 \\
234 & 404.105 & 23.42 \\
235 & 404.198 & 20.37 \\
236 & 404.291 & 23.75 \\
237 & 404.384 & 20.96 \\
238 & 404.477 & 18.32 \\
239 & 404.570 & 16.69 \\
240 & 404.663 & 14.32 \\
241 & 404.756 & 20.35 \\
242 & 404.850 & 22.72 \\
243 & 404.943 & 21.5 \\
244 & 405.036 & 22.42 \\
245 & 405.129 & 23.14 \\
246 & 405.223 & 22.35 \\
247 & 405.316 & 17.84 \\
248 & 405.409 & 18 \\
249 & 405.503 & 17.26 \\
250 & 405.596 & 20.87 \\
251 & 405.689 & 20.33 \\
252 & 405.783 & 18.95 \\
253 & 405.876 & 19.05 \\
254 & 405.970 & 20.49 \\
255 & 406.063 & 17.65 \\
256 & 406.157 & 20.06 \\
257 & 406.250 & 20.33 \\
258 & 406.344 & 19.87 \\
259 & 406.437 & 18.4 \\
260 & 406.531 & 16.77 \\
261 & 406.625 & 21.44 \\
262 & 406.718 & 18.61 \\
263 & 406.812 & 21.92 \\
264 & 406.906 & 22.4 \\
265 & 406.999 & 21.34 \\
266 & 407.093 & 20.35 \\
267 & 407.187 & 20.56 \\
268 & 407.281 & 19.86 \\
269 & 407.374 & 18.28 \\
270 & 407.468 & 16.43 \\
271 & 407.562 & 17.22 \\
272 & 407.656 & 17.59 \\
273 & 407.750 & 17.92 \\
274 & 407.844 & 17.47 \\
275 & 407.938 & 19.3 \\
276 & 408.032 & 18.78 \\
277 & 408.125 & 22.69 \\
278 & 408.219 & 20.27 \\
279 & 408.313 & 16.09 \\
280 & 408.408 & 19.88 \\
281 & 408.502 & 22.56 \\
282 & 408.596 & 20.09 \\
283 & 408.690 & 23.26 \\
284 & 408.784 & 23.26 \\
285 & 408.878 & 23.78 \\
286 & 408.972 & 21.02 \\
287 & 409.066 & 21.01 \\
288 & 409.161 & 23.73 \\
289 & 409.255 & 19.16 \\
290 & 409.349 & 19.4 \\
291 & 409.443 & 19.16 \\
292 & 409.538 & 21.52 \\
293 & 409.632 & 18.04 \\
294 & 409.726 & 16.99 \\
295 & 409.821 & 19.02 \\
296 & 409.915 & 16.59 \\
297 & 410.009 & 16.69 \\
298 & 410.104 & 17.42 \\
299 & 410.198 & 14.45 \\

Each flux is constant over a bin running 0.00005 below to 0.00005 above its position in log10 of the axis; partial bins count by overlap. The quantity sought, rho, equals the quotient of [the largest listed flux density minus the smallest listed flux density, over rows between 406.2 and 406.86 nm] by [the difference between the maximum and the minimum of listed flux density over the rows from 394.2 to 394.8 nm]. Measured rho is 1.2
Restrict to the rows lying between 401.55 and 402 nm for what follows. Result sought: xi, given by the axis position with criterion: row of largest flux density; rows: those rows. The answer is 401.970 nm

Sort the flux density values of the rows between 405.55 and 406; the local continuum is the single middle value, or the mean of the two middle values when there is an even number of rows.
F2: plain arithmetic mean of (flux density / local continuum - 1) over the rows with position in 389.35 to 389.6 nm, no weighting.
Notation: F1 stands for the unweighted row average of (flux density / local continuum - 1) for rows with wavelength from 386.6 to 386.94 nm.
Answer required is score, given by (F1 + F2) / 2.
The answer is -0.32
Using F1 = -0.36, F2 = -0.3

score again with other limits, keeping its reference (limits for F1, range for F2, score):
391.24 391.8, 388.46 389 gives -0.33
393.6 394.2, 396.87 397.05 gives -0.62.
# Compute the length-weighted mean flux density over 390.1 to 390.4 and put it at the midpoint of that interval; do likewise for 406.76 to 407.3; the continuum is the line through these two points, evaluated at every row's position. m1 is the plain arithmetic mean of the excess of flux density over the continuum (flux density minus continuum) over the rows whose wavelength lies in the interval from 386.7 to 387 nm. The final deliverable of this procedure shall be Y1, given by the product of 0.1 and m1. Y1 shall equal -0.15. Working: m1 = -1.5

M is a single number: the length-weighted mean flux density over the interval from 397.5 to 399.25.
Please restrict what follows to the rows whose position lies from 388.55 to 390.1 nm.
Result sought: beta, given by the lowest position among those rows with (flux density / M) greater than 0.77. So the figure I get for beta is 388.592 nm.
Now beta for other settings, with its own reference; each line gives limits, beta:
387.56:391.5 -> 387.609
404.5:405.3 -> 404.570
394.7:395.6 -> 394.724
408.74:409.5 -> 408.784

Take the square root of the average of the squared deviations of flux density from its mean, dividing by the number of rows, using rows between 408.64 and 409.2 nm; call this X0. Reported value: 1.2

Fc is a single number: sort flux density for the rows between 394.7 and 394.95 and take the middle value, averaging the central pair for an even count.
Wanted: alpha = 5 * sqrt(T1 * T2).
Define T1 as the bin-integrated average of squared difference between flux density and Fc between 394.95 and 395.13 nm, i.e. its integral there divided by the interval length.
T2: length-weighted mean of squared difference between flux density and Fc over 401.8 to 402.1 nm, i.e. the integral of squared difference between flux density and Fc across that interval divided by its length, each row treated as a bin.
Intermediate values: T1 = 4.8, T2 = 46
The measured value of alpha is 74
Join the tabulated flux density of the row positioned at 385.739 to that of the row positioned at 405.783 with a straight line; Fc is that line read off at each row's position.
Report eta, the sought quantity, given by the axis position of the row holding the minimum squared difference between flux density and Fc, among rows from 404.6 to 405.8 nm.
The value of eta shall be 405.783 nm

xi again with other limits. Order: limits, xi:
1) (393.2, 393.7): 393.635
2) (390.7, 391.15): 391.105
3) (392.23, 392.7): 392.549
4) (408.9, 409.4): 409.161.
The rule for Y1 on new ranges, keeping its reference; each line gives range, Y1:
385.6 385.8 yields -0.50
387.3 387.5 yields -0.08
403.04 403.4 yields -0.04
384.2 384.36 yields -0.17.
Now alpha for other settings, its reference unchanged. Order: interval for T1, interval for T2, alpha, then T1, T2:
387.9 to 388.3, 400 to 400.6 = 38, 1.1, 55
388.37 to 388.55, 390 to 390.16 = 23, 4.5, 5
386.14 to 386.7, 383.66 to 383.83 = 26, 0.5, 54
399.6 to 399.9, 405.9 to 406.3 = 105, 16.6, 26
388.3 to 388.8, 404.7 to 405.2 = 113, 9.2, 55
